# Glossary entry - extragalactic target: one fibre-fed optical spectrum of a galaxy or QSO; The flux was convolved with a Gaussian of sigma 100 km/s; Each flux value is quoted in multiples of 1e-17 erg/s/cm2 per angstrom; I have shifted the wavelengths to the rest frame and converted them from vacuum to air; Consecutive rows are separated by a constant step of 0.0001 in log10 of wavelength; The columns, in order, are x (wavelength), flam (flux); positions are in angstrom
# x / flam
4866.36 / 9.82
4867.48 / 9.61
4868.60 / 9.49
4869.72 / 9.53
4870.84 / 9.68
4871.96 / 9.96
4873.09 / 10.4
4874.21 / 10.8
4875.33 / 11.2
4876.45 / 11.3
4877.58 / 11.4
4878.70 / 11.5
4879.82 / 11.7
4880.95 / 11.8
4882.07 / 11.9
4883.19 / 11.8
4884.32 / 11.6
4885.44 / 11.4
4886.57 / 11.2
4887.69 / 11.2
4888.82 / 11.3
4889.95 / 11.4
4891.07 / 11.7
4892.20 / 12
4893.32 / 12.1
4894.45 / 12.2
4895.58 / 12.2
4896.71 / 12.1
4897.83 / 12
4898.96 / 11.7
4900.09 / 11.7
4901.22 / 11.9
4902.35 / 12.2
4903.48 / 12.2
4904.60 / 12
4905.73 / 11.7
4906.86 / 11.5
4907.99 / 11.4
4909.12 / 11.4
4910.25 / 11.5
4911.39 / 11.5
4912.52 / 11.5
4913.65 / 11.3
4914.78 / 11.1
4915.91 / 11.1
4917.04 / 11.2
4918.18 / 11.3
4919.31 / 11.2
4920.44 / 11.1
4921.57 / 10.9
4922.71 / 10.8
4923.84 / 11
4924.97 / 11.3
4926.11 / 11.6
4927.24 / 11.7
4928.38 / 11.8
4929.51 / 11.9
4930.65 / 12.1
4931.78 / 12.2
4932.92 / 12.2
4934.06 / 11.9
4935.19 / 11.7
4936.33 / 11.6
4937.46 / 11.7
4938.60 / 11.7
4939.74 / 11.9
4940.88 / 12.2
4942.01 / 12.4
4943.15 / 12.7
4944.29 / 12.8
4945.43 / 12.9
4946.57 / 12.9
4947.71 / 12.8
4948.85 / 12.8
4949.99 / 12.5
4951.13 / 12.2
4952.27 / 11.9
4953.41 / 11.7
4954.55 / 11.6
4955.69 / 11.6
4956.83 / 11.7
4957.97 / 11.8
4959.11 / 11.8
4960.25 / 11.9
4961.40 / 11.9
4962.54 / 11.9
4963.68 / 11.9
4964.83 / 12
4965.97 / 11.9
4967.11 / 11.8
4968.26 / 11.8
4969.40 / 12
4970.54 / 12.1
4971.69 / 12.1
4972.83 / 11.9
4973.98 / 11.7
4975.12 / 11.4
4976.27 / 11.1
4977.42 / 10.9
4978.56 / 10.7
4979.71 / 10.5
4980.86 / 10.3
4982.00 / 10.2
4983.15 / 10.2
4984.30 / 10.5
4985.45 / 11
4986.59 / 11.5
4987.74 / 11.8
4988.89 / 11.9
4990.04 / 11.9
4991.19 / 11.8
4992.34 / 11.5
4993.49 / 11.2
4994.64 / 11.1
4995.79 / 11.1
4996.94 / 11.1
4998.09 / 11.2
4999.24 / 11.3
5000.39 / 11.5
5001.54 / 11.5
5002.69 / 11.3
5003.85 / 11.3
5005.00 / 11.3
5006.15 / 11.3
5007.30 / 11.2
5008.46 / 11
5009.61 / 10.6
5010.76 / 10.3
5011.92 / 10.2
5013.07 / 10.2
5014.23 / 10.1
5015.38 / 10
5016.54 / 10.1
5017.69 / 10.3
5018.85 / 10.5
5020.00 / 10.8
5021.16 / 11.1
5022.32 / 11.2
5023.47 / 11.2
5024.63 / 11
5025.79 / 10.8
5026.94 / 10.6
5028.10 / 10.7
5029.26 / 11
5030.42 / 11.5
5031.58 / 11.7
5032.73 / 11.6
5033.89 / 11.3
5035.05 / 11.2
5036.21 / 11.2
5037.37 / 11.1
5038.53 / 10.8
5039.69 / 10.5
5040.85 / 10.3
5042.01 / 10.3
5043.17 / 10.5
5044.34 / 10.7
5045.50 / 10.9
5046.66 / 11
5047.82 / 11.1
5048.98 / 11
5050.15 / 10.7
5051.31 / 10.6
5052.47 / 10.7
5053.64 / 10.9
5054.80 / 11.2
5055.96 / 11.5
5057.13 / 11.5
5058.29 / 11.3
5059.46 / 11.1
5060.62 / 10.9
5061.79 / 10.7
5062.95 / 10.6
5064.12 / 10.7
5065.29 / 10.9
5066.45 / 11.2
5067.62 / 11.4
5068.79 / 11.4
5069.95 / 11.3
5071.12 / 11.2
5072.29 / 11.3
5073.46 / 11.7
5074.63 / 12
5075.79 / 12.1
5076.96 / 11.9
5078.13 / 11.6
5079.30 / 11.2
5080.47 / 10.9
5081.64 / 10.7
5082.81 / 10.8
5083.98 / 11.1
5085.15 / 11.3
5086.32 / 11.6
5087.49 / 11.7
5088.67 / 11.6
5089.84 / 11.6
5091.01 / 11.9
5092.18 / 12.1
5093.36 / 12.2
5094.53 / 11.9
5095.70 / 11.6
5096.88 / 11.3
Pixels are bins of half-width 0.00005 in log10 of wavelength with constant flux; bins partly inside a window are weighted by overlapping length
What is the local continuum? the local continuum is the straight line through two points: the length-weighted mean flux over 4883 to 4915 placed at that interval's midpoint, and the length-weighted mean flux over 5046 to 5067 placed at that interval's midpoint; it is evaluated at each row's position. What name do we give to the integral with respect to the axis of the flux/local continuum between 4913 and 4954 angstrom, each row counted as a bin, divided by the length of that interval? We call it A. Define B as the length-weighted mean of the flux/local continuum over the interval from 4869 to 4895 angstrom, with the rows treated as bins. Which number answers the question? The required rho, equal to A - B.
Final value 0.07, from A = 1.03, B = 0.957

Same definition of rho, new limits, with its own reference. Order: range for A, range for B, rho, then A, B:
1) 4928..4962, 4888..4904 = 0.04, 1.05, 1.016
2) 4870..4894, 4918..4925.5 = 0.00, 0.96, 0.957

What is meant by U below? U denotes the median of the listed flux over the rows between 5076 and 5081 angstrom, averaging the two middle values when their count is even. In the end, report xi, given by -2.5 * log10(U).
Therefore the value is -2.64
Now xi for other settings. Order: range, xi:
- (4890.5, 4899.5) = -2.70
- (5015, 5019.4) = -2.52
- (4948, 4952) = -2.74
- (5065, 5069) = -2.63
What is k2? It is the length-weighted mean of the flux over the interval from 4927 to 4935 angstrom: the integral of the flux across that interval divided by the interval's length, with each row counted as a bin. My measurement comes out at 12.0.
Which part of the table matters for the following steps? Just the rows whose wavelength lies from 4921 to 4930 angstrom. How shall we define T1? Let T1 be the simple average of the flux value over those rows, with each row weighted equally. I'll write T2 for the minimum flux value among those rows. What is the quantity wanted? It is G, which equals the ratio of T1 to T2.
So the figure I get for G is 1.05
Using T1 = 11.4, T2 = 10.8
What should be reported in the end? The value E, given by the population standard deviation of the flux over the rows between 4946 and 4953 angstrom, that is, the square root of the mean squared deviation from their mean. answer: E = 0.36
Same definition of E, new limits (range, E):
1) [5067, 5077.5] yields 0.32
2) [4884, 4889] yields 0.15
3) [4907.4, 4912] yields 0.05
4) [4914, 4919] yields 0.08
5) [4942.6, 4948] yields 0.07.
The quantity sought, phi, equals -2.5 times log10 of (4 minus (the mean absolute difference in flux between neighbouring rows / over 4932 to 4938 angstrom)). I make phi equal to -1.46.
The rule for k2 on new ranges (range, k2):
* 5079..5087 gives 11.1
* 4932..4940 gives 11.8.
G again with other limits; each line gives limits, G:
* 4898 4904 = 1.02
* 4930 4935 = 1.02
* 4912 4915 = 1.02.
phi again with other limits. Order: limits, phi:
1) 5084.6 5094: -1.46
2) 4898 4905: -1.47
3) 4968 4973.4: -1.47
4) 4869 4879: -1.44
